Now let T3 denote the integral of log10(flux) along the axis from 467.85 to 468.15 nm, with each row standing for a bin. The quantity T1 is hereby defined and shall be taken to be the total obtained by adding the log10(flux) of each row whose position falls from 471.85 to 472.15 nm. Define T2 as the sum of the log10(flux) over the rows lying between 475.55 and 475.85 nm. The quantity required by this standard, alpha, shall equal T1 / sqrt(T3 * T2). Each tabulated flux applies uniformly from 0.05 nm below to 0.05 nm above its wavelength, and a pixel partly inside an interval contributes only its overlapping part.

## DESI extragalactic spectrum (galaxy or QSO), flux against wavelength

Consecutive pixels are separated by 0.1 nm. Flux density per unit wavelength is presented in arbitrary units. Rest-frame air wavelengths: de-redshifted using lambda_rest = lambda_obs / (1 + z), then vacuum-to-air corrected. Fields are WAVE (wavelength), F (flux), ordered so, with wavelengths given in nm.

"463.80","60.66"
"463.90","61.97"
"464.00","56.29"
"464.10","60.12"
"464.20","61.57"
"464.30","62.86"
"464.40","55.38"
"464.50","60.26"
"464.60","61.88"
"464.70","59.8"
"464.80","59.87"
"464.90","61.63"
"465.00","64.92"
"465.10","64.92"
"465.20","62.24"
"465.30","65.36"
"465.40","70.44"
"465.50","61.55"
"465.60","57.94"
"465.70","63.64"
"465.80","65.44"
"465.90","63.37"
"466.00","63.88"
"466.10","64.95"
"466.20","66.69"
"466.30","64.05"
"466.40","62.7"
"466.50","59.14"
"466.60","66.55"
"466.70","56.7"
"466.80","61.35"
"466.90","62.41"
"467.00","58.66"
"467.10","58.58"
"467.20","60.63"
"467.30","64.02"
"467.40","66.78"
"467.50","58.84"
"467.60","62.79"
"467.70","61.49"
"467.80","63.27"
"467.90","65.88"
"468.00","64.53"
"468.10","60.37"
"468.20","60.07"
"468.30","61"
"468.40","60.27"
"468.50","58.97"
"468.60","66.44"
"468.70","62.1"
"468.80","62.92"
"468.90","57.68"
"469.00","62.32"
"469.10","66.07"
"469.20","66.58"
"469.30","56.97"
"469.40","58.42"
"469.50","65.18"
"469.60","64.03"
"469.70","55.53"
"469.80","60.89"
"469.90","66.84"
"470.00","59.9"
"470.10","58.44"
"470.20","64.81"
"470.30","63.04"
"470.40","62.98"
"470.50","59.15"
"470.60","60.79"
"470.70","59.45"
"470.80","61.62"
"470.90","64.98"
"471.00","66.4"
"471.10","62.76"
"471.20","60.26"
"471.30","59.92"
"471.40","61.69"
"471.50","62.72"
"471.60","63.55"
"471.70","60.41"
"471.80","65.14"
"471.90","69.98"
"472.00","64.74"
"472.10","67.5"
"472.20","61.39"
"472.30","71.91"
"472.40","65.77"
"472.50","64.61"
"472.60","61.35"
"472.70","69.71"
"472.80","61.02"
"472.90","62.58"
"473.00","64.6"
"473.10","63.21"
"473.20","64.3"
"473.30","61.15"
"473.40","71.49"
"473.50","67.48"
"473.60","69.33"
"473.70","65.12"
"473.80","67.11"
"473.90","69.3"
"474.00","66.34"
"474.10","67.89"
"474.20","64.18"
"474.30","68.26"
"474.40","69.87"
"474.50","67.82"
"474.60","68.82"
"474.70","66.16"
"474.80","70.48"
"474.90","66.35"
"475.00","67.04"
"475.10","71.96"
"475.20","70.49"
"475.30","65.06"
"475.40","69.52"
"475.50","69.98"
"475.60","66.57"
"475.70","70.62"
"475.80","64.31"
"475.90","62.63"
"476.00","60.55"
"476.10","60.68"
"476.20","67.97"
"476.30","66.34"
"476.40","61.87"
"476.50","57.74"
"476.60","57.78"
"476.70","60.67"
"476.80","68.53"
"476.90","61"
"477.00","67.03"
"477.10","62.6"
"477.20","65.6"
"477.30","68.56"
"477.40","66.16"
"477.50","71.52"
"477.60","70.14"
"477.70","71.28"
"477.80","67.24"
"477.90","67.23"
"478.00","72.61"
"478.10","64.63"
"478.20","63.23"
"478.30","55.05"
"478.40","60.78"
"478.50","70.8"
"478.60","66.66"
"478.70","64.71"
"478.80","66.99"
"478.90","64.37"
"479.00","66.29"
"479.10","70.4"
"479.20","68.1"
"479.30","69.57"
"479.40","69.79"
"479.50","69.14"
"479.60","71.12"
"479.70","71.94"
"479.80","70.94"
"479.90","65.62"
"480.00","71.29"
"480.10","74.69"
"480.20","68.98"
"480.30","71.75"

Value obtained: 3.19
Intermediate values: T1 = 5.49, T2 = 5.48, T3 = 0.541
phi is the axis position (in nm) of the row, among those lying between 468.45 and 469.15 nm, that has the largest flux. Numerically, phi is 468.60 nm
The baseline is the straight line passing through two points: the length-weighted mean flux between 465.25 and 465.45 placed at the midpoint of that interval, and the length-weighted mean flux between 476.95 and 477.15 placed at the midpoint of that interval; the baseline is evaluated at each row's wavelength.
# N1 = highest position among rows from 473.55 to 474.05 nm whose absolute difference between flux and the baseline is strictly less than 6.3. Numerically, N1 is 474.00 nm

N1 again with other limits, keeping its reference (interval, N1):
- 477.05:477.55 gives 477.40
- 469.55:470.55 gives 470.40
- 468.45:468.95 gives 468.80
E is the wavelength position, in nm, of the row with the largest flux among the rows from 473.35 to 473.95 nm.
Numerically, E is 473.40 nm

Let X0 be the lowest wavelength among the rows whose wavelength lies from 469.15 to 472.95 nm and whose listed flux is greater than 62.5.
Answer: 469.20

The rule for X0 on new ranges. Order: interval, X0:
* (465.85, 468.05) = 465.90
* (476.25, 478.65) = 476.30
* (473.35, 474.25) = 473.40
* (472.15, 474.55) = 472.30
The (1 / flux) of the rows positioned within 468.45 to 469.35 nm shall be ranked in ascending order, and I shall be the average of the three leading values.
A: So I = 0.0151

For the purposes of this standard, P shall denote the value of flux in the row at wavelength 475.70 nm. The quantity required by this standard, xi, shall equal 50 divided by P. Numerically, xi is 0.71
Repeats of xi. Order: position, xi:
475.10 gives 0.69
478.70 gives 0.77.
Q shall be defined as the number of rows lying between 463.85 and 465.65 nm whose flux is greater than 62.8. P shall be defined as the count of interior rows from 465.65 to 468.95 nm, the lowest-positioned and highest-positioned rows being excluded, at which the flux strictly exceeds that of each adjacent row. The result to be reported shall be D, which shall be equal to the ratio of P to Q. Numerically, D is 2.0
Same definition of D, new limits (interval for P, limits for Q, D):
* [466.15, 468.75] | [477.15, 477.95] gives 0.9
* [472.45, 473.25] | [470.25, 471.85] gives 0.3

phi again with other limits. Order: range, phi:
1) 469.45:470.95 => 469.90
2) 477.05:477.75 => 477.50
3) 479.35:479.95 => 479.70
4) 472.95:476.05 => 475.10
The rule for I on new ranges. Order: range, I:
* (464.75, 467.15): 0.0147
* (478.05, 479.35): 0.0142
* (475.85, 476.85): 0.0148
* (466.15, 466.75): 0.0152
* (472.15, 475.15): 0.0139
